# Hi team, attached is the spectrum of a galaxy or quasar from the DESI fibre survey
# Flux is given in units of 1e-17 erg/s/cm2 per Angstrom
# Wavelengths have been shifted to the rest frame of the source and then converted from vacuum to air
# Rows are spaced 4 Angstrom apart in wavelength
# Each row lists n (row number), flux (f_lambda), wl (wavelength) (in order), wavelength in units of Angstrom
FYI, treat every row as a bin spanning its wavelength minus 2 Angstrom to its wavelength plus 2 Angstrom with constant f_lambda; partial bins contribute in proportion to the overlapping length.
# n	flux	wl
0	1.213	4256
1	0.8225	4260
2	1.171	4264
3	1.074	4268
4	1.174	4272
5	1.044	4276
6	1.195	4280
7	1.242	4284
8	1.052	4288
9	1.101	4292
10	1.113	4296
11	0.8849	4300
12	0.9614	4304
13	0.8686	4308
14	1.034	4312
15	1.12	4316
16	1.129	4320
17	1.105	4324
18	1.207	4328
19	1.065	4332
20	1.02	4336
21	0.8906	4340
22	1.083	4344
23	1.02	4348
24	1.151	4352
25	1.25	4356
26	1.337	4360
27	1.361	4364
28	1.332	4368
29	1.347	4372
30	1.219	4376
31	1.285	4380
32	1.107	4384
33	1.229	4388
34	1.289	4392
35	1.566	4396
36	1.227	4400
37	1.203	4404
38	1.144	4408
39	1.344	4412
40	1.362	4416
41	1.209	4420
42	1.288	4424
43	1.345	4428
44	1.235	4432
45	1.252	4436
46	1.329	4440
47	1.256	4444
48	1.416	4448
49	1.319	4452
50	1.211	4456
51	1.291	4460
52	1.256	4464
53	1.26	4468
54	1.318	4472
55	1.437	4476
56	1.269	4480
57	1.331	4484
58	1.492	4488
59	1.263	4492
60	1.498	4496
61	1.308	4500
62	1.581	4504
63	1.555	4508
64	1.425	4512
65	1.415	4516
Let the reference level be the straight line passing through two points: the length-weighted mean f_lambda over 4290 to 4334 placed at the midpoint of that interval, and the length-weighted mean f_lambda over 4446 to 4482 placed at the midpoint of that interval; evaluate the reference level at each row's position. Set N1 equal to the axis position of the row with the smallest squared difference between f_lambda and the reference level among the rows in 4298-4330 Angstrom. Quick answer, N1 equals 4312 Angstrom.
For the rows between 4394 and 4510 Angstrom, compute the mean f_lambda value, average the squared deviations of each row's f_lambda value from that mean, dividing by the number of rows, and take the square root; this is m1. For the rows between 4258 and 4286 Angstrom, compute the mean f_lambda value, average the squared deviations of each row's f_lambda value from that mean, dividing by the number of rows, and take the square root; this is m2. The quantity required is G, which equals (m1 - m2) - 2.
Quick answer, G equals -2.02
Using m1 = 0.11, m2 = 0.13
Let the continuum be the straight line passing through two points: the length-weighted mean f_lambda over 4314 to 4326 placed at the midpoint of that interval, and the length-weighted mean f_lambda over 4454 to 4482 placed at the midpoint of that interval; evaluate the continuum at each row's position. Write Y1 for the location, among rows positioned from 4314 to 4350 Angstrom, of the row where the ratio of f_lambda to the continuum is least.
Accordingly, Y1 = 4340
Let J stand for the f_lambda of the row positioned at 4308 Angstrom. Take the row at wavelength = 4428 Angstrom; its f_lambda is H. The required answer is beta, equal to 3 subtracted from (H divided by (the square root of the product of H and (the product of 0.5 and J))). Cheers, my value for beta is -1.24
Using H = 1.345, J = 0.8686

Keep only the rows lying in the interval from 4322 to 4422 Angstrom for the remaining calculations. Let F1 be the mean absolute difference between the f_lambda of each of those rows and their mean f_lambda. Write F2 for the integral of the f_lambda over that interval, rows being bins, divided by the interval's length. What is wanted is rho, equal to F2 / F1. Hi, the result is 11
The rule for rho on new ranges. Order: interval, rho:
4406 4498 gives 19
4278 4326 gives 12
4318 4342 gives 14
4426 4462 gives 25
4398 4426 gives 19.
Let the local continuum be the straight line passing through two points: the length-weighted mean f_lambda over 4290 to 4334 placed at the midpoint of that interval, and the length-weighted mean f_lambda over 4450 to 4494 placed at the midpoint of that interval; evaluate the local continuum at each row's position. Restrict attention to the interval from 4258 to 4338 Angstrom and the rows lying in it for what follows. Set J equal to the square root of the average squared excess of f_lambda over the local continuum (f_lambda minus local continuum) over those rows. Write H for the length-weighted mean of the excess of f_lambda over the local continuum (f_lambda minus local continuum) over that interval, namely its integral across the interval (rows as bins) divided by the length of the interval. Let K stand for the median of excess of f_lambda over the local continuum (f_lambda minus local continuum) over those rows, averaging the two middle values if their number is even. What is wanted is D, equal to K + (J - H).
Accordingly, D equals 0.14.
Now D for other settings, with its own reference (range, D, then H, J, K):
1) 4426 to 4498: 0.05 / 0.02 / 0.08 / 0.00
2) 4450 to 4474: 0.04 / -0.02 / 0.04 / -0.02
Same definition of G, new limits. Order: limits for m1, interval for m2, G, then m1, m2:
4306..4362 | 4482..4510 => -2.00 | 0.12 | 0.12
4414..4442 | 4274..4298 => -2.02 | 0.05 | 0.07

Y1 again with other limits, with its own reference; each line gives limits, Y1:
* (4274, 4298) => 4288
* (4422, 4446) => 4432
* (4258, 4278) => 4260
